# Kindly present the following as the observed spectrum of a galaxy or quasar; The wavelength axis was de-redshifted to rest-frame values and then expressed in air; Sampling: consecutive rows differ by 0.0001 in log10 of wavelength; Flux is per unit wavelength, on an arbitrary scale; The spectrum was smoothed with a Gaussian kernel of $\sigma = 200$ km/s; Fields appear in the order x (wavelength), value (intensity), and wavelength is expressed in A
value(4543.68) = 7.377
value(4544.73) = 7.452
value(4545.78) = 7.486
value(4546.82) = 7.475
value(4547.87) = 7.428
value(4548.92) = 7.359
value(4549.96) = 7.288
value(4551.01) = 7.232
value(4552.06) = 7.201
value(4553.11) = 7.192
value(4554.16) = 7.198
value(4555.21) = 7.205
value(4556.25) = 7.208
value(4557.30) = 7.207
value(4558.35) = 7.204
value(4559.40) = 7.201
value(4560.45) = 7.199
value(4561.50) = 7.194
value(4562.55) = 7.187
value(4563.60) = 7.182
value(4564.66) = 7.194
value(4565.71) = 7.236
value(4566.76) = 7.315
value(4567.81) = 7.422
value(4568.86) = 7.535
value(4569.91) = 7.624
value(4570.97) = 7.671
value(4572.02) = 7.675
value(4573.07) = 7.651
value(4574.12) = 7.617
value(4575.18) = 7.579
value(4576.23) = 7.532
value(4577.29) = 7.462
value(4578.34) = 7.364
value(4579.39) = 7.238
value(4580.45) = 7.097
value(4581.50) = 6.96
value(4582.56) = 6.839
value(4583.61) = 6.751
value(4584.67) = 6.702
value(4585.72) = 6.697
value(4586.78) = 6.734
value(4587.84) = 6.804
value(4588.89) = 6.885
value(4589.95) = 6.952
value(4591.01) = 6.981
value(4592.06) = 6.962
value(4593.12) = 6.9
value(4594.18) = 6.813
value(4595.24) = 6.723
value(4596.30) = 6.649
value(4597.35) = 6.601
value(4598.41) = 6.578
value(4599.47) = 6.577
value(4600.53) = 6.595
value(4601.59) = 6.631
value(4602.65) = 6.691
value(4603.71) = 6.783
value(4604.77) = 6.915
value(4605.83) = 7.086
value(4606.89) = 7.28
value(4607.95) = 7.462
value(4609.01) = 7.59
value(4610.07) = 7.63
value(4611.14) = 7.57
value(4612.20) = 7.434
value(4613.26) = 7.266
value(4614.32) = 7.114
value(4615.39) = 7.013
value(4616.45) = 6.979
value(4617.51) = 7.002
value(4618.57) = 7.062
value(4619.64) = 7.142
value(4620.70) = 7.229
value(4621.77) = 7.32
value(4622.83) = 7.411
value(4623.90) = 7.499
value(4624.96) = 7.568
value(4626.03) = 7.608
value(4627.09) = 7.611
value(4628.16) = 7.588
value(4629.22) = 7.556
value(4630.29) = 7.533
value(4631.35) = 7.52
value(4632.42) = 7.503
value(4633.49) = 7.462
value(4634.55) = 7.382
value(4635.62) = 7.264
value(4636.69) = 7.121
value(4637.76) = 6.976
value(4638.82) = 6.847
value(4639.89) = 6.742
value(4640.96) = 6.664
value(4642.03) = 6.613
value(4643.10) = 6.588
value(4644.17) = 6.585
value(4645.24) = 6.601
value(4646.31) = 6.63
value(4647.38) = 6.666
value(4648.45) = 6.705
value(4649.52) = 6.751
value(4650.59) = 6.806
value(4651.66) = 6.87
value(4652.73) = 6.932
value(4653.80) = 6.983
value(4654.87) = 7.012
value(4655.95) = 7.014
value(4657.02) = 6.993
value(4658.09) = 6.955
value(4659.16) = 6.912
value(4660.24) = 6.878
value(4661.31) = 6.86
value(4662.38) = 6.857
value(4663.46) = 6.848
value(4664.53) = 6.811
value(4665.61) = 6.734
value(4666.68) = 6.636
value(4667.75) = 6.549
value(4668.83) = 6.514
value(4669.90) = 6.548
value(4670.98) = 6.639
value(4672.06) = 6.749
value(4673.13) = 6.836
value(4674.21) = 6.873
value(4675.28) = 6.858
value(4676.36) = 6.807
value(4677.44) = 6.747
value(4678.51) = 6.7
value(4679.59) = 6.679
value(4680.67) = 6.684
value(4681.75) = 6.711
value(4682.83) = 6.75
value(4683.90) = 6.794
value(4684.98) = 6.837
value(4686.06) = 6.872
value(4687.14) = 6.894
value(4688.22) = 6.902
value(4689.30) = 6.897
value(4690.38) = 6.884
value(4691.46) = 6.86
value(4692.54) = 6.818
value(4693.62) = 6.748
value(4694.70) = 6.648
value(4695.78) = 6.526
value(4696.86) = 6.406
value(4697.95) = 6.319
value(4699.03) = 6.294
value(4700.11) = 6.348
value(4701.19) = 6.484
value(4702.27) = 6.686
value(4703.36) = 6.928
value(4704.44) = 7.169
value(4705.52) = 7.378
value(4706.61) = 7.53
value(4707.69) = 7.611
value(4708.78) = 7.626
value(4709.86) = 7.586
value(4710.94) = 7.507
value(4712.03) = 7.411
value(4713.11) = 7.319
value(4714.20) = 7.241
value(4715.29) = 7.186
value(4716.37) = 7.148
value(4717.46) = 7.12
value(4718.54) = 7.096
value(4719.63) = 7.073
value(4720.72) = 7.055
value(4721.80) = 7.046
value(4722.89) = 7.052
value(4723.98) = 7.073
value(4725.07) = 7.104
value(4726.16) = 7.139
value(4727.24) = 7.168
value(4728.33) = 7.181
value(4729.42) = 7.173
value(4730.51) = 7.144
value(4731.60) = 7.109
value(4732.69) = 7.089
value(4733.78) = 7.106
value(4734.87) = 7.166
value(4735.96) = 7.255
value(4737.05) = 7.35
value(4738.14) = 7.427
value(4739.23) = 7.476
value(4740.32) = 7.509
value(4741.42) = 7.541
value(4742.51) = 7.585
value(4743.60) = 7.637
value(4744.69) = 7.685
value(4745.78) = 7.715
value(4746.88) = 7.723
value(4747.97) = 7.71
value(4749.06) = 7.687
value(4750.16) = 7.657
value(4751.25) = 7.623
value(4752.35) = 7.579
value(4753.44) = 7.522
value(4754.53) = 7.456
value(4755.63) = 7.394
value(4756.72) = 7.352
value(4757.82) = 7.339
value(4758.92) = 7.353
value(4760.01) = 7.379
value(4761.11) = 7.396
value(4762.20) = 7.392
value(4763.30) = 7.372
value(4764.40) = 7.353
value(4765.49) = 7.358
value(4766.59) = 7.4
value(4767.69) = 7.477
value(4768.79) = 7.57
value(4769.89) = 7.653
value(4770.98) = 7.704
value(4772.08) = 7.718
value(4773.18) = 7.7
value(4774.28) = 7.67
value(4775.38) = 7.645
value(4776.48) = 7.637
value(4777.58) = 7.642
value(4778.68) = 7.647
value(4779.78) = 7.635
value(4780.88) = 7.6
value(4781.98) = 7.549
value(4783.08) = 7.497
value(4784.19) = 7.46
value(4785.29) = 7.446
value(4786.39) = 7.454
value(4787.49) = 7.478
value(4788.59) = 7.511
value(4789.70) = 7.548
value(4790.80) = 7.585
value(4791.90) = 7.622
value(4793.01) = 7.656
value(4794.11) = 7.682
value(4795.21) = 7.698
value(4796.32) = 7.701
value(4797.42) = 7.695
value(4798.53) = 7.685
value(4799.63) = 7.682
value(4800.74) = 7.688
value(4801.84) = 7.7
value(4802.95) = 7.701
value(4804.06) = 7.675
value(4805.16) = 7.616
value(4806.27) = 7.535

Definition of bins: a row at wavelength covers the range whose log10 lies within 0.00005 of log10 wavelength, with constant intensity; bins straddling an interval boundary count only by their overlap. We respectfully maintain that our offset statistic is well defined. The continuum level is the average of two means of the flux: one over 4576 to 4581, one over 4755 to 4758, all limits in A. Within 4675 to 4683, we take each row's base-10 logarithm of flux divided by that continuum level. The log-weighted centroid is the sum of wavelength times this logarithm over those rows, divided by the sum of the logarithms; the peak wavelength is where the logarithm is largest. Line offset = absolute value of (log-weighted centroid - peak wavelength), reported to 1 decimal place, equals 3.9 A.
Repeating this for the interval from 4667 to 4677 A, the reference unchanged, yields 2.7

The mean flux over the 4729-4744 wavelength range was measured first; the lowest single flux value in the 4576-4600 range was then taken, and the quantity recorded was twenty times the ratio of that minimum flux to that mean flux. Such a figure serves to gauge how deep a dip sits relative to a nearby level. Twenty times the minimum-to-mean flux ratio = 18.0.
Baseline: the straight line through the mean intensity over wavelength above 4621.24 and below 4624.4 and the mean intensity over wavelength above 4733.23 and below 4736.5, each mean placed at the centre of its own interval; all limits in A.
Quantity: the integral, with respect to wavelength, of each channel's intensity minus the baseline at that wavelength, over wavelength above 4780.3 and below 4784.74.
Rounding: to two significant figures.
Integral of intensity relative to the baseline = 2.0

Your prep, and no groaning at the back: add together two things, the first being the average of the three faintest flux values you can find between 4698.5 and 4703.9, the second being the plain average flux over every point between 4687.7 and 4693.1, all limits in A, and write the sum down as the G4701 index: 13.25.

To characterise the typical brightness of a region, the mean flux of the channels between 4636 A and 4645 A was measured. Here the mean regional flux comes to 6.77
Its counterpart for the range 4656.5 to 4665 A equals 6.89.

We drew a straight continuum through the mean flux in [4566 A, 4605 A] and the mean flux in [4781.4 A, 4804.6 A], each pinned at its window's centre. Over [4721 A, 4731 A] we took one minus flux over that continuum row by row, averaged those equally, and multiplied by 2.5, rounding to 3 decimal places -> 0.102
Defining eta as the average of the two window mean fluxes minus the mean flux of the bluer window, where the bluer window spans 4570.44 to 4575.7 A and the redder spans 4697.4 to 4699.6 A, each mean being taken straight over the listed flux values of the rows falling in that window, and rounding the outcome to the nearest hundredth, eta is -0.67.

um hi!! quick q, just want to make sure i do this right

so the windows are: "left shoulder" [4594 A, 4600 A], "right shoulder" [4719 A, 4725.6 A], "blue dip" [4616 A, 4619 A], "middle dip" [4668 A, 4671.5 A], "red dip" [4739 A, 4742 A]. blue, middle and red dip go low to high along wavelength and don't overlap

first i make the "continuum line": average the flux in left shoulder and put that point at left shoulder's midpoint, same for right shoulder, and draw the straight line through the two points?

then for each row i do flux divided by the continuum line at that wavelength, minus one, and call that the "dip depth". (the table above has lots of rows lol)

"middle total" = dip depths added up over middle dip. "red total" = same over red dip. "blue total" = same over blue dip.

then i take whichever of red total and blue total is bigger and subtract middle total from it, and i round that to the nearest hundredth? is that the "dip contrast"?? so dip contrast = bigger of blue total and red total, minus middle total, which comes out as 0.30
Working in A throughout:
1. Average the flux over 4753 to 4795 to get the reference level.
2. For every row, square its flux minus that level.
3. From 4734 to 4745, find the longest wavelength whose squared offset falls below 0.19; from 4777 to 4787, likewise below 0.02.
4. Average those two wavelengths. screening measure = 4765.5 A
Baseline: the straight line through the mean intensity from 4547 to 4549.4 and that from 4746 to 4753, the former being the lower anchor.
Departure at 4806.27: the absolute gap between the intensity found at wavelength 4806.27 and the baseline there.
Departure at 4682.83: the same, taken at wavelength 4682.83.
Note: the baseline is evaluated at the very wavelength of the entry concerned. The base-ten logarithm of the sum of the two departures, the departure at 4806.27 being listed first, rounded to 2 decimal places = 0.01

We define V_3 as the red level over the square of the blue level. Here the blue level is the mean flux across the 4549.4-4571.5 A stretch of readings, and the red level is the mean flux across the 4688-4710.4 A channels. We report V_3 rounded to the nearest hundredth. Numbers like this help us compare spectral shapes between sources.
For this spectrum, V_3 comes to 0.13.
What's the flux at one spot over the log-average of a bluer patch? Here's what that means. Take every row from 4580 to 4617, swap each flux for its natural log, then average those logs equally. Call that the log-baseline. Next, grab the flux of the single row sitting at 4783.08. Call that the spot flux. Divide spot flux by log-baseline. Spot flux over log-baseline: 3.87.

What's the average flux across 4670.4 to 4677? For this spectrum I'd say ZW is 6.8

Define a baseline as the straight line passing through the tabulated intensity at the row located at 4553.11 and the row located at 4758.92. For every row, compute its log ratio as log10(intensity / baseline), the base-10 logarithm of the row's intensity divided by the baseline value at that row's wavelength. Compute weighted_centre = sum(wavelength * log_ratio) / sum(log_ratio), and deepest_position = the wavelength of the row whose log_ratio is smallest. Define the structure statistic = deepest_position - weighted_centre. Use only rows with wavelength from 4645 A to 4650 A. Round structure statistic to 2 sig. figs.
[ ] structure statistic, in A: -2.0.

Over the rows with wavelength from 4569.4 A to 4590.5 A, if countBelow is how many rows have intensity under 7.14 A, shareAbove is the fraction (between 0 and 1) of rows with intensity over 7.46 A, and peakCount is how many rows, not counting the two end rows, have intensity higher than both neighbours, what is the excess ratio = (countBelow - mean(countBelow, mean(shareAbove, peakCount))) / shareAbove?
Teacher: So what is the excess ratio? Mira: 12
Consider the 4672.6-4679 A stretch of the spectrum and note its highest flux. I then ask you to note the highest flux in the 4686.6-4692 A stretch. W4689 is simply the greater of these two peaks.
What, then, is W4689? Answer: 6.90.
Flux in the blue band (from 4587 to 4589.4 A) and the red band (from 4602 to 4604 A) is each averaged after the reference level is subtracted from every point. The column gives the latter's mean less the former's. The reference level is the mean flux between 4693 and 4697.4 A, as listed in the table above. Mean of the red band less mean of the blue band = -0.1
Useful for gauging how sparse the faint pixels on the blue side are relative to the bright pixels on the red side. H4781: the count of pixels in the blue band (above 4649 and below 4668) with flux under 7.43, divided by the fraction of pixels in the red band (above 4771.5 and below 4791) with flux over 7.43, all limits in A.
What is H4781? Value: 18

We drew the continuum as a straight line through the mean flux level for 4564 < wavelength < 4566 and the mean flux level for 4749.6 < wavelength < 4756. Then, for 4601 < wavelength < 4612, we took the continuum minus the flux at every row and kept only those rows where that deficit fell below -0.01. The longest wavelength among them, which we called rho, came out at 4611.14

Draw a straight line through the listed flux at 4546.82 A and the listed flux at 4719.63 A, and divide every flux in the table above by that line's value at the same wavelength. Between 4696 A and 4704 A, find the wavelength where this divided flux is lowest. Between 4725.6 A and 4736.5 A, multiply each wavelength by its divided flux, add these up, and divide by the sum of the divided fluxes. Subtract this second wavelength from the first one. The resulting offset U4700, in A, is -32.0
